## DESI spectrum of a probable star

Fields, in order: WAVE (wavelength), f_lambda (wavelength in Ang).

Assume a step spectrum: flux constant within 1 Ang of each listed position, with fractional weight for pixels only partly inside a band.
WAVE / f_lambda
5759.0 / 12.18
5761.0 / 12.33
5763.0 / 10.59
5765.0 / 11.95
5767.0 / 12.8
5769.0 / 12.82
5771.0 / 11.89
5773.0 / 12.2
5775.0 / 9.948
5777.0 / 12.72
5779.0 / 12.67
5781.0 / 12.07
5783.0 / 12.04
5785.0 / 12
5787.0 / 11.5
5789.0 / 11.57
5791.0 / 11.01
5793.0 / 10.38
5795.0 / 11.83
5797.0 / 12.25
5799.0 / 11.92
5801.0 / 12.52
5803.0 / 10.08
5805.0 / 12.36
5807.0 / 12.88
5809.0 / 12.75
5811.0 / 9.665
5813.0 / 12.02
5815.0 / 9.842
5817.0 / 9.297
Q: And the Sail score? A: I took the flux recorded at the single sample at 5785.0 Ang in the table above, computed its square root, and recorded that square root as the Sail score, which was 3.46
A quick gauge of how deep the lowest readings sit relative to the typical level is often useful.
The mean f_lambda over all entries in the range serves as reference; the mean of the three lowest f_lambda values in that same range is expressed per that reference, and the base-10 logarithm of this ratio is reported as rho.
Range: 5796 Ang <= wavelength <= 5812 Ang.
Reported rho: -0.049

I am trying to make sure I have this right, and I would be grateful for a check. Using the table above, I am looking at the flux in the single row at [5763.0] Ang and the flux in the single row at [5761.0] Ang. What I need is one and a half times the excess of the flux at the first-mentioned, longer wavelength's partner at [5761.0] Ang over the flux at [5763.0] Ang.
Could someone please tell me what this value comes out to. 2.6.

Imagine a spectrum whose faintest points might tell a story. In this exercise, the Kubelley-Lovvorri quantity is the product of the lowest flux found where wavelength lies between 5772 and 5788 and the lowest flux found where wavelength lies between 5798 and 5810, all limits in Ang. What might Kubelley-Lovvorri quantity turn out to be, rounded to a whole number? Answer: 100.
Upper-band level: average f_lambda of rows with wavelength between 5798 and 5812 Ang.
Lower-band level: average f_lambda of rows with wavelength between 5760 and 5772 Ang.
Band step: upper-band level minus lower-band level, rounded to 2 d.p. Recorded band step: -0.32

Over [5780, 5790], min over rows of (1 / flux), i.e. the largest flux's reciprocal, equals 0.0829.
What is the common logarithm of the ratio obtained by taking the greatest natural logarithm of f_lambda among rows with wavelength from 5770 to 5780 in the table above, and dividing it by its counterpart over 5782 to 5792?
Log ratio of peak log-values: 0.0095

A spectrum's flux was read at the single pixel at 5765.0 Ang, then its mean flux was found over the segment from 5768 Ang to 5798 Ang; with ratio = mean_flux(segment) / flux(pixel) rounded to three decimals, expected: 0.987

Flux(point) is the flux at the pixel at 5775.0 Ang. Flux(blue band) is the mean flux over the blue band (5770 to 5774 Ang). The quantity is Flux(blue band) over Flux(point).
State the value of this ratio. 1.21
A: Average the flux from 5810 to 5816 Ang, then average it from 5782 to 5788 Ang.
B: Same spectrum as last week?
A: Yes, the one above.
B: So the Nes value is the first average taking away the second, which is -1.3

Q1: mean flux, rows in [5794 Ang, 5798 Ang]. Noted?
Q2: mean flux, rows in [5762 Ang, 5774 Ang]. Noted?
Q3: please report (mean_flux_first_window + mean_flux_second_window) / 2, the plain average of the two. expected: 12.0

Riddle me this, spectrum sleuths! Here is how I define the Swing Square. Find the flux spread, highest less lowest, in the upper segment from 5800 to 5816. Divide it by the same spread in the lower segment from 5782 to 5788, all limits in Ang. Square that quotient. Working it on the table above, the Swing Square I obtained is 35.4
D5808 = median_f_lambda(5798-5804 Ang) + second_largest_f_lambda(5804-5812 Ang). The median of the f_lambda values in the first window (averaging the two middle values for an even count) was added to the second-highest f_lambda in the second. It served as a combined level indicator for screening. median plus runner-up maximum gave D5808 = 24.7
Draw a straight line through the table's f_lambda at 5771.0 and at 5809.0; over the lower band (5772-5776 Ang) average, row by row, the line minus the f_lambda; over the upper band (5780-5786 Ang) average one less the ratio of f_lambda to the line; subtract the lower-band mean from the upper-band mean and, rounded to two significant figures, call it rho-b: -0.87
